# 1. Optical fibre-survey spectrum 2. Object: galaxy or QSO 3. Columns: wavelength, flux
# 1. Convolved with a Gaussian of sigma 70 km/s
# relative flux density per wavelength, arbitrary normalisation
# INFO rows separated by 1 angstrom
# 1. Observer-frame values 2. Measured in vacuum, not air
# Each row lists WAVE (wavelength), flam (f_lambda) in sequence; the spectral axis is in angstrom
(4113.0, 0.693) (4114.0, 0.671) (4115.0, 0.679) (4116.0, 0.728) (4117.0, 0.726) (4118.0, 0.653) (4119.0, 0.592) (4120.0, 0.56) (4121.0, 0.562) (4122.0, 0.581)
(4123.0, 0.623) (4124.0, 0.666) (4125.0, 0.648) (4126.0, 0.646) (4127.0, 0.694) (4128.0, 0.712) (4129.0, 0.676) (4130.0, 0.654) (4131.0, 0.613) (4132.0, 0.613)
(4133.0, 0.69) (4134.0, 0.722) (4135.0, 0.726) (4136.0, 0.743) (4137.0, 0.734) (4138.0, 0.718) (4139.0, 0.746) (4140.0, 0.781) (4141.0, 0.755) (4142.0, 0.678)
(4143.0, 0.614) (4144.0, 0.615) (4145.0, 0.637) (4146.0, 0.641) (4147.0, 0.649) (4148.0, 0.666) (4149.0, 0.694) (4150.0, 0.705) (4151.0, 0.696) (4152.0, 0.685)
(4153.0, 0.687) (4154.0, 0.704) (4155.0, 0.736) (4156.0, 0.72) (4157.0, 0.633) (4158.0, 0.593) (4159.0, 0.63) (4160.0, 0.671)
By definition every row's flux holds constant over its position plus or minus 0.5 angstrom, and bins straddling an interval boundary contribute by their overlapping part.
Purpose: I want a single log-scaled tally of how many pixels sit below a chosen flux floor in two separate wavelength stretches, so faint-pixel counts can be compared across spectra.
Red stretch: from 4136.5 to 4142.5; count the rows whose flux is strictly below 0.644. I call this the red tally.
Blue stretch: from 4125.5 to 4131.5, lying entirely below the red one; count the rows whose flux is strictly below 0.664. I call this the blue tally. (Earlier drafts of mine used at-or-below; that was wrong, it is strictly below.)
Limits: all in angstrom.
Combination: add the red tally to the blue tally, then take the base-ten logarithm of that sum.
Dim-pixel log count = 0.48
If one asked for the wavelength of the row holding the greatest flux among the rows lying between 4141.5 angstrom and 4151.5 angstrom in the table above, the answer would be 4150.0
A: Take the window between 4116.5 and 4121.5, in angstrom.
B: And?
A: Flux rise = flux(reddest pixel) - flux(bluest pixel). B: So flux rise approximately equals -0.16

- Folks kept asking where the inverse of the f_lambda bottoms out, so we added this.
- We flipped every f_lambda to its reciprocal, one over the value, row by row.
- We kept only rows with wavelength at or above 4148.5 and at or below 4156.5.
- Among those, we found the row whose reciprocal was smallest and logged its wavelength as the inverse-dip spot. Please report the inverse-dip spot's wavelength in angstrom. 4155.0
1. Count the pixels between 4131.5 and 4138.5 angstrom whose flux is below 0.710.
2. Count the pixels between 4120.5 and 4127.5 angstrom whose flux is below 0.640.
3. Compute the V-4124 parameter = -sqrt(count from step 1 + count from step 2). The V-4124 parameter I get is -2.24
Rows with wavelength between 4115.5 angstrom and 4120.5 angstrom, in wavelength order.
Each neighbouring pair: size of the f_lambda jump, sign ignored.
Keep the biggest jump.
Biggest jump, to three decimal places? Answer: 0.073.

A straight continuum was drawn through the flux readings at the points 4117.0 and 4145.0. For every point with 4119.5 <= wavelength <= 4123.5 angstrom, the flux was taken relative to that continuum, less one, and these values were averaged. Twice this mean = -0.37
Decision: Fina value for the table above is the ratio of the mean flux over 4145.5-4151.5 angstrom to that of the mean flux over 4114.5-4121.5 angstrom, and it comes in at 1.05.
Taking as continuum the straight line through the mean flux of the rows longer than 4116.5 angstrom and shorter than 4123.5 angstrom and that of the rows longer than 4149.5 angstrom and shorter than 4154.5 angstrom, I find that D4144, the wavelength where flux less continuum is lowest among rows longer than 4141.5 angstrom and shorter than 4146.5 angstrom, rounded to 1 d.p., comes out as 4144.0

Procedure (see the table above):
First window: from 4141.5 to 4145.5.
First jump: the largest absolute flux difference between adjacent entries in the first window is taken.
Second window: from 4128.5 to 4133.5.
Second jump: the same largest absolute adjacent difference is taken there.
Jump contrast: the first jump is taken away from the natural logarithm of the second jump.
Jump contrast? -2.63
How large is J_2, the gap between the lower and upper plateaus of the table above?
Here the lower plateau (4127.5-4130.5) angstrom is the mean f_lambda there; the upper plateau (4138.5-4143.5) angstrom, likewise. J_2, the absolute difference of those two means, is 0.034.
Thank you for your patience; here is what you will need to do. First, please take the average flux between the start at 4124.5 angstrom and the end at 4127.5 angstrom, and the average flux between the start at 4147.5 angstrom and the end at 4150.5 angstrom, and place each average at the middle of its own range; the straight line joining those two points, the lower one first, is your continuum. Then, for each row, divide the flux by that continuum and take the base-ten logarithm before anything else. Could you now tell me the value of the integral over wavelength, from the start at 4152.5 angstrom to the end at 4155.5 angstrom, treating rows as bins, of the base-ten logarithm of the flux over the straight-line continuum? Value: 0.027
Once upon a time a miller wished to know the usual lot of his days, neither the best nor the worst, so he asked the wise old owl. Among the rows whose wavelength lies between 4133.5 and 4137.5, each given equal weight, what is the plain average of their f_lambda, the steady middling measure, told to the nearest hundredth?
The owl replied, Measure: 0.73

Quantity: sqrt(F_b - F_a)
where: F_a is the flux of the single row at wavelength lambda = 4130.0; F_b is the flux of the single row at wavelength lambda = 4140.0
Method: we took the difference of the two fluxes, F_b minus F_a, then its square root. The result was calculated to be 0.4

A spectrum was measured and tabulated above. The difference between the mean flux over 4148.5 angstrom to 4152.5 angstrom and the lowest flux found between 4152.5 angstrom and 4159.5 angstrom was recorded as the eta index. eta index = 0.10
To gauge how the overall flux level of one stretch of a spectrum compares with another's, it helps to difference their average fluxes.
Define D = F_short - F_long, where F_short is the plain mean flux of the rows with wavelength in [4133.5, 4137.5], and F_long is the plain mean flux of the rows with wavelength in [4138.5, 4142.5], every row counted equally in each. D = -0.009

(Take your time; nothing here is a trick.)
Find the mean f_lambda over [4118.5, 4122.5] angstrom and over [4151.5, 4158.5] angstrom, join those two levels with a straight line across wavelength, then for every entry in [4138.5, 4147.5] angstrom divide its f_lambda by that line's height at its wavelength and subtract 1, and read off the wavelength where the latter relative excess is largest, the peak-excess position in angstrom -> 4140.0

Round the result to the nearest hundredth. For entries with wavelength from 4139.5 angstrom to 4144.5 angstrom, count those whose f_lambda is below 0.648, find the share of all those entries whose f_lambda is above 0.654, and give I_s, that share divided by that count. 0.30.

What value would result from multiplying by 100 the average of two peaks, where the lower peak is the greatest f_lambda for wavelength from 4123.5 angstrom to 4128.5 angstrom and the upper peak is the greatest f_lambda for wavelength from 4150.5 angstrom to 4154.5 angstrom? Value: 70.8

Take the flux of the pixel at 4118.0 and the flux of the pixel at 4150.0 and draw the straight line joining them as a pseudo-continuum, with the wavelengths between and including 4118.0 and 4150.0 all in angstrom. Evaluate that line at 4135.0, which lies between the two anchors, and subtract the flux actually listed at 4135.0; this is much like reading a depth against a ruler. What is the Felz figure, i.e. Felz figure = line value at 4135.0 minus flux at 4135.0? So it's -0.05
